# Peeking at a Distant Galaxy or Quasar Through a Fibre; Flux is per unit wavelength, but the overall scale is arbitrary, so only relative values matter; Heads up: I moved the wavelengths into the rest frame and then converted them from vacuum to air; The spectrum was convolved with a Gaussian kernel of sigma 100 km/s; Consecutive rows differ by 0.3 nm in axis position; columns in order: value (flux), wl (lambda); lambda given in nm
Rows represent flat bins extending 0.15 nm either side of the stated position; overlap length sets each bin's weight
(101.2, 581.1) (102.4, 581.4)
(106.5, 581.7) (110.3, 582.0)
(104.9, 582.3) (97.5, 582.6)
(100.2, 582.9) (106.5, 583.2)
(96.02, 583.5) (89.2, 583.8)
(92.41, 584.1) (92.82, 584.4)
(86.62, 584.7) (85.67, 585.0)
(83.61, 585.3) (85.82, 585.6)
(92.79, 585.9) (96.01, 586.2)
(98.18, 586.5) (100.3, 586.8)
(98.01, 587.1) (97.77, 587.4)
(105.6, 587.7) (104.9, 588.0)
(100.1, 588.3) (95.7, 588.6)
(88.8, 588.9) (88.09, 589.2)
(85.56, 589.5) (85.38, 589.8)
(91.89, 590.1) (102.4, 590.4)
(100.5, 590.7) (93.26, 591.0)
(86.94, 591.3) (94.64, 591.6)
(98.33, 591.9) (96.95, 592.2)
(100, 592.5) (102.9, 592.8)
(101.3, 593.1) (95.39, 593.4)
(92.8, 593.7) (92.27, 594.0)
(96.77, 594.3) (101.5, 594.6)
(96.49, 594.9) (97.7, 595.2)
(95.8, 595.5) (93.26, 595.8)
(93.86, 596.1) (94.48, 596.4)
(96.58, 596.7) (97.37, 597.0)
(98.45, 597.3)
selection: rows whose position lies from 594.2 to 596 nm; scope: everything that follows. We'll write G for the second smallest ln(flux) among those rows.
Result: 4.56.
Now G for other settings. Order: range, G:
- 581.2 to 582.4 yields 4.65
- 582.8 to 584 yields 4.56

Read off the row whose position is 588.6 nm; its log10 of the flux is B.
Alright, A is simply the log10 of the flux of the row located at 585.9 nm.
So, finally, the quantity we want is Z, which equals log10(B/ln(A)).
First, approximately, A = 1.97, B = 1.98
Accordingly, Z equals 0.466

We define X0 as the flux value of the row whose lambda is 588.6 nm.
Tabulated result 95.7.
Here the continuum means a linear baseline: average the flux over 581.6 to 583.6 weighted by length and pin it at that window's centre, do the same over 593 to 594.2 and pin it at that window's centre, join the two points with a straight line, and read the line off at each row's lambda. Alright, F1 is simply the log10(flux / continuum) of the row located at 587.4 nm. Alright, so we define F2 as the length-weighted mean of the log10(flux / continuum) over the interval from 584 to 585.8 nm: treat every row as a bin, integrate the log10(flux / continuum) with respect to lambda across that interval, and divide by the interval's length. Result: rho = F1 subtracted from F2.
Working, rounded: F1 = -0.009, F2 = -0.06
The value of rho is -0.05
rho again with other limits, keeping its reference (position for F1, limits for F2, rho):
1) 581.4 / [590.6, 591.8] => -0.01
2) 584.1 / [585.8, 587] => 0.03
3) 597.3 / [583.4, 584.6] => -0.07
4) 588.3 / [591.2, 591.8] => -0.03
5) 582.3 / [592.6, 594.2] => 0.00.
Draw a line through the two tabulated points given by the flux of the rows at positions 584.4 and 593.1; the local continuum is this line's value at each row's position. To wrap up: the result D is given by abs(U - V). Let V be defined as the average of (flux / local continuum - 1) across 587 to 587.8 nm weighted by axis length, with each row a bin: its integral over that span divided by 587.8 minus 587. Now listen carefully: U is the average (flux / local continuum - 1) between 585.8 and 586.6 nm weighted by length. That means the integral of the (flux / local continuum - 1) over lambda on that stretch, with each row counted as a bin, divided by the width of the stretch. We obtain 0.04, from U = 0.01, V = 0.05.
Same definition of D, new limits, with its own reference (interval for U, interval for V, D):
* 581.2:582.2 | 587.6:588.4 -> 0.10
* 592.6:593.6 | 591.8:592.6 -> 0.00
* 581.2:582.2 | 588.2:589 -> 0.20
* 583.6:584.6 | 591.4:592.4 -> 0.03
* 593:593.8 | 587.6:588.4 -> 0.13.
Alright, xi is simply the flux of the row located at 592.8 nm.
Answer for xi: 102.9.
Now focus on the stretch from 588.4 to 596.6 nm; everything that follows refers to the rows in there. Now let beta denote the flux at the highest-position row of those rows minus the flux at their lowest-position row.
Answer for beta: -1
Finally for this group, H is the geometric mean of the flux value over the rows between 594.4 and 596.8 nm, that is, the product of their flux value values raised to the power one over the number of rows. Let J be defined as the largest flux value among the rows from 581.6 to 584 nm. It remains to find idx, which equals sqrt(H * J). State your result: 103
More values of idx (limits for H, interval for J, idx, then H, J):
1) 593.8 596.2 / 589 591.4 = 99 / 96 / 102.4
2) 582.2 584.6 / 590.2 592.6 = 100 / 97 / 102.4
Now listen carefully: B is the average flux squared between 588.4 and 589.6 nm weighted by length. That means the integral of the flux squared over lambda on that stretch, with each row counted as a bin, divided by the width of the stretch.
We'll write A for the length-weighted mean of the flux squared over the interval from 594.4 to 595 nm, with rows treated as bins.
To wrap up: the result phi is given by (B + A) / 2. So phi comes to 8977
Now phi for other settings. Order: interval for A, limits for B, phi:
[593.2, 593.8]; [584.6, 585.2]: 8186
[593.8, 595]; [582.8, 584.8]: 9194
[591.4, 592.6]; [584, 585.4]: 8602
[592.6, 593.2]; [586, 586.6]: 9873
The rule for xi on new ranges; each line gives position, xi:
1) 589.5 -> 85.56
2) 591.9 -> 98.33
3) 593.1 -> 101.3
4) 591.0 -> 93.26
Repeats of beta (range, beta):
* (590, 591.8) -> 3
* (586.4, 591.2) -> -5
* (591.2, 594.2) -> 5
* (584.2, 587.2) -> 5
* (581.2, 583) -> -2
